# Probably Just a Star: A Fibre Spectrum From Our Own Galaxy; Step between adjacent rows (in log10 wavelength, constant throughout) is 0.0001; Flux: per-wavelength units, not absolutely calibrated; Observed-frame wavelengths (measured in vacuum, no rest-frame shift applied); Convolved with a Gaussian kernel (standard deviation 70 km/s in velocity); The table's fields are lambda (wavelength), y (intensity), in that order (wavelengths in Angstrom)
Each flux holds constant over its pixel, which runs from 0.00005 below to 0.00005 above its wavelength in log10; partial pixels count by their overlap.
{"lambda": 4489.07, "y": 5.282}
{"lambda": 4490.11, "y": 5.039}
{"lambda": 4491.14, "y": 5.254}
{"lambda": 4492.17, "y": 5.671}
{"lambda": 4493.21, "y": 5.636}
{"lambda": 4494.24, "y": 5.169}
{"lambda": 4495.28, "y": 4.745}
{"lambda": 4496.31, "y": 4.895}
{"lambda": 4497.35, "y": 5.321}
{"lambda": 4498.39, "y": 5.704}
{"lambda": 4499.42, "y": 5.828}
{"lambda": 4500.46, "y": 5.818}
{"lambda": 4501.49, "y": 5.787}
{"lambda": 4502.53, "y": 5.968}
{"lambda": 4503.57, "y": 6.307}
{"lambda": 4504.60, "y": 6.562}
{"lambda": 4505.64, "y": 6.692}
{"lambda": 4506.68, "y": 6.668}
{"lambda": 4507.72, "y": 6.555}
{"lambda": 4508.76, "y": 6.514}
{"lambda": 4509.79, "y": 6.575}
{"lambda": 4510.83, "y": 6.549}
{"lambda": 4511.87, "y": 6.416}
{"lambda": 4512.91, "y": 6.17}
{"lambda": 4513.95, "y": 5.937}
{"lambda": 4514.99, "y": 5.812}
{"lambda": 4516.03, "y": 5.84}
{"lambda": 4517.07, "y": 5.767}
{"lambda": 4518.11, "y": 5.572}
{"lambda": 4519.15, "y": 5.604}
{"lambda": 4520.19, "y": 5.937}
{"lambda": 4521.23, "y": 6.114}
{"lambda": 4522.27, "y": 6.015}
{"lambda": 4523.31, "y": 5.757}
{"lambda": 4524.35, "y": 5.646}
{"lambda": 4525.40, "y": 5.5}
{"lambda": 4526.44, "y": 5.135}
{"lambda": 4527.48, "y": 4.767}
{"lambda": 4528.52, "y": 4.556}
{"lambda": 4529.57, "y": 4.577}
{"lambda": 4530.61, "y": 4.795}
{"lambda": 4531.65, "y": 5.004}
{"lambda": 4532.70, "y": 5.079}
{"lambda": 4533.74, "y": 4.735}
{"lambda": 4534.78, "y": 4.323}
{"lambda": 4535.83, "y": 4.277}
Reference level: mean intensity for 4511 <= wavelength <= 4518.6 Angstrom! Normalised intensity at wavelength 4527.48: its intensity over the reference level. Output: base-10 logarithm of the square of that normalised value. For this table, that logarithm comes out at -0.19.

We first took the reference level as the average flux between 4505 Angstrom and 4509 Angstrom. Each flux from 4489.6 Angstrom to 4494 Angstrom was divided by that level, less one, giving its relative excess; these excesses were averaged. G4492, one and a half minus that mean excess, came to 1.68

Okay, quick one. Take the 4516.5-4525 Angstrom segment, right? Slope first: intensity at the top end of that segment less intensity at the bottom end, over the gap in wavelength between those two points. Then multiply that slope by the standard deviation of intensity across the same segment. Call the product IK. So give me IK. -0.003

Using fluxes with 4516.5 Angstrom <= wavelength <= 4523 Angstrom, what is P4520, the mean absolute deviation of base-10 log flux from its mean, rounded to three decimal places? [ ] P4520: 0.014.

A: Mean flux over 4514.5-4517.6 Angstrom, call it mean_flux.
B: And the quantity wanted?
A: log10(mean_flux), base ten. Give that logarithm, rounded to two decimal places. 0.76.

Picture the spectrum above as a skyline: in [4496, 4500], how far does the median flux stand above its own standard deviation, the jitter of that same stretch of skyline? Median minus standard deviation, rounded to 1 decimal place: 5.1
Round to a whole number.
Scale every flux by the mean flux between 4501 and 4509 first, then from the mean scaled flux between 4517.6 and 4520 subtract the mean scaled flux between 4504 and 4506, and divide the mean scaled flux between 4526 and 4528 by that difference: -5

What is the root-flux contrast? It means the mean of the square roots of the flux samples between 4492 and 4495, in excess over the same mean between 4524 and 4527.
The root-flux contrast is 0.0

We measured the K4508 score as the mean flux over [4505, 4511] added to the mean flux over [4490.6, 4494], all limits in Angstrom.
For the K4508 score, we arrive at 12.1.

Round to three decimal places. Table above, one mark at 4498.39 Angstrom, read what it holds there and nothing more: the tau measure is 5.704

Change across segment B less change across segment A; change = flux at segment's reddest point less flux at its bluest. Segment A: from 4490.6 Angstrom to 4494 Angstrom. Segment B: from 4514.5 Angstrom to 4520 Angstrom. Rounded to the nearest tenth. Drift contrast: -0.6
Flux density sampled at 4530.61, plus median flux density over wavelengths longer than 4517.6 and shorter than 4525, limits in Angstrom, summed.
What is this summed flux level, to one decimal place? 10.6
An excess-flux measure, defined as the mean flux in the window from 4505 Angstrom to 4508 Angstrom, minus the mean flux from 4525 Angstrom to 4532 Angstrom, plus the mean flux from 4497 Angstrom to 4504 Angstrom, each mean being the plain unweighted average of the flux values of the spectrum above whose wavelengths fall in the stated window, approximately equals 7.6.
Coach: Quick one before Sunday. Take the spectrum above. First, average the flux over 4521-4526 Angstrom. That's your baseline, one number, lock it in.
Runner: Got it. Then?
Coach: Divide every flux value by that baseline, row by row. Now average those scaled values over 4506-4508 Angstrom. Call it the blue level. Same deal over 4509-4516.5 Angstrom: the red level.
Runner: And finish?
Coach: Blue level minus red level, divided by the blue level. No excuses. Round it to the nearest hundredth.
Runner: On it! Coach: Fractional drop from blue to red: 0.06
